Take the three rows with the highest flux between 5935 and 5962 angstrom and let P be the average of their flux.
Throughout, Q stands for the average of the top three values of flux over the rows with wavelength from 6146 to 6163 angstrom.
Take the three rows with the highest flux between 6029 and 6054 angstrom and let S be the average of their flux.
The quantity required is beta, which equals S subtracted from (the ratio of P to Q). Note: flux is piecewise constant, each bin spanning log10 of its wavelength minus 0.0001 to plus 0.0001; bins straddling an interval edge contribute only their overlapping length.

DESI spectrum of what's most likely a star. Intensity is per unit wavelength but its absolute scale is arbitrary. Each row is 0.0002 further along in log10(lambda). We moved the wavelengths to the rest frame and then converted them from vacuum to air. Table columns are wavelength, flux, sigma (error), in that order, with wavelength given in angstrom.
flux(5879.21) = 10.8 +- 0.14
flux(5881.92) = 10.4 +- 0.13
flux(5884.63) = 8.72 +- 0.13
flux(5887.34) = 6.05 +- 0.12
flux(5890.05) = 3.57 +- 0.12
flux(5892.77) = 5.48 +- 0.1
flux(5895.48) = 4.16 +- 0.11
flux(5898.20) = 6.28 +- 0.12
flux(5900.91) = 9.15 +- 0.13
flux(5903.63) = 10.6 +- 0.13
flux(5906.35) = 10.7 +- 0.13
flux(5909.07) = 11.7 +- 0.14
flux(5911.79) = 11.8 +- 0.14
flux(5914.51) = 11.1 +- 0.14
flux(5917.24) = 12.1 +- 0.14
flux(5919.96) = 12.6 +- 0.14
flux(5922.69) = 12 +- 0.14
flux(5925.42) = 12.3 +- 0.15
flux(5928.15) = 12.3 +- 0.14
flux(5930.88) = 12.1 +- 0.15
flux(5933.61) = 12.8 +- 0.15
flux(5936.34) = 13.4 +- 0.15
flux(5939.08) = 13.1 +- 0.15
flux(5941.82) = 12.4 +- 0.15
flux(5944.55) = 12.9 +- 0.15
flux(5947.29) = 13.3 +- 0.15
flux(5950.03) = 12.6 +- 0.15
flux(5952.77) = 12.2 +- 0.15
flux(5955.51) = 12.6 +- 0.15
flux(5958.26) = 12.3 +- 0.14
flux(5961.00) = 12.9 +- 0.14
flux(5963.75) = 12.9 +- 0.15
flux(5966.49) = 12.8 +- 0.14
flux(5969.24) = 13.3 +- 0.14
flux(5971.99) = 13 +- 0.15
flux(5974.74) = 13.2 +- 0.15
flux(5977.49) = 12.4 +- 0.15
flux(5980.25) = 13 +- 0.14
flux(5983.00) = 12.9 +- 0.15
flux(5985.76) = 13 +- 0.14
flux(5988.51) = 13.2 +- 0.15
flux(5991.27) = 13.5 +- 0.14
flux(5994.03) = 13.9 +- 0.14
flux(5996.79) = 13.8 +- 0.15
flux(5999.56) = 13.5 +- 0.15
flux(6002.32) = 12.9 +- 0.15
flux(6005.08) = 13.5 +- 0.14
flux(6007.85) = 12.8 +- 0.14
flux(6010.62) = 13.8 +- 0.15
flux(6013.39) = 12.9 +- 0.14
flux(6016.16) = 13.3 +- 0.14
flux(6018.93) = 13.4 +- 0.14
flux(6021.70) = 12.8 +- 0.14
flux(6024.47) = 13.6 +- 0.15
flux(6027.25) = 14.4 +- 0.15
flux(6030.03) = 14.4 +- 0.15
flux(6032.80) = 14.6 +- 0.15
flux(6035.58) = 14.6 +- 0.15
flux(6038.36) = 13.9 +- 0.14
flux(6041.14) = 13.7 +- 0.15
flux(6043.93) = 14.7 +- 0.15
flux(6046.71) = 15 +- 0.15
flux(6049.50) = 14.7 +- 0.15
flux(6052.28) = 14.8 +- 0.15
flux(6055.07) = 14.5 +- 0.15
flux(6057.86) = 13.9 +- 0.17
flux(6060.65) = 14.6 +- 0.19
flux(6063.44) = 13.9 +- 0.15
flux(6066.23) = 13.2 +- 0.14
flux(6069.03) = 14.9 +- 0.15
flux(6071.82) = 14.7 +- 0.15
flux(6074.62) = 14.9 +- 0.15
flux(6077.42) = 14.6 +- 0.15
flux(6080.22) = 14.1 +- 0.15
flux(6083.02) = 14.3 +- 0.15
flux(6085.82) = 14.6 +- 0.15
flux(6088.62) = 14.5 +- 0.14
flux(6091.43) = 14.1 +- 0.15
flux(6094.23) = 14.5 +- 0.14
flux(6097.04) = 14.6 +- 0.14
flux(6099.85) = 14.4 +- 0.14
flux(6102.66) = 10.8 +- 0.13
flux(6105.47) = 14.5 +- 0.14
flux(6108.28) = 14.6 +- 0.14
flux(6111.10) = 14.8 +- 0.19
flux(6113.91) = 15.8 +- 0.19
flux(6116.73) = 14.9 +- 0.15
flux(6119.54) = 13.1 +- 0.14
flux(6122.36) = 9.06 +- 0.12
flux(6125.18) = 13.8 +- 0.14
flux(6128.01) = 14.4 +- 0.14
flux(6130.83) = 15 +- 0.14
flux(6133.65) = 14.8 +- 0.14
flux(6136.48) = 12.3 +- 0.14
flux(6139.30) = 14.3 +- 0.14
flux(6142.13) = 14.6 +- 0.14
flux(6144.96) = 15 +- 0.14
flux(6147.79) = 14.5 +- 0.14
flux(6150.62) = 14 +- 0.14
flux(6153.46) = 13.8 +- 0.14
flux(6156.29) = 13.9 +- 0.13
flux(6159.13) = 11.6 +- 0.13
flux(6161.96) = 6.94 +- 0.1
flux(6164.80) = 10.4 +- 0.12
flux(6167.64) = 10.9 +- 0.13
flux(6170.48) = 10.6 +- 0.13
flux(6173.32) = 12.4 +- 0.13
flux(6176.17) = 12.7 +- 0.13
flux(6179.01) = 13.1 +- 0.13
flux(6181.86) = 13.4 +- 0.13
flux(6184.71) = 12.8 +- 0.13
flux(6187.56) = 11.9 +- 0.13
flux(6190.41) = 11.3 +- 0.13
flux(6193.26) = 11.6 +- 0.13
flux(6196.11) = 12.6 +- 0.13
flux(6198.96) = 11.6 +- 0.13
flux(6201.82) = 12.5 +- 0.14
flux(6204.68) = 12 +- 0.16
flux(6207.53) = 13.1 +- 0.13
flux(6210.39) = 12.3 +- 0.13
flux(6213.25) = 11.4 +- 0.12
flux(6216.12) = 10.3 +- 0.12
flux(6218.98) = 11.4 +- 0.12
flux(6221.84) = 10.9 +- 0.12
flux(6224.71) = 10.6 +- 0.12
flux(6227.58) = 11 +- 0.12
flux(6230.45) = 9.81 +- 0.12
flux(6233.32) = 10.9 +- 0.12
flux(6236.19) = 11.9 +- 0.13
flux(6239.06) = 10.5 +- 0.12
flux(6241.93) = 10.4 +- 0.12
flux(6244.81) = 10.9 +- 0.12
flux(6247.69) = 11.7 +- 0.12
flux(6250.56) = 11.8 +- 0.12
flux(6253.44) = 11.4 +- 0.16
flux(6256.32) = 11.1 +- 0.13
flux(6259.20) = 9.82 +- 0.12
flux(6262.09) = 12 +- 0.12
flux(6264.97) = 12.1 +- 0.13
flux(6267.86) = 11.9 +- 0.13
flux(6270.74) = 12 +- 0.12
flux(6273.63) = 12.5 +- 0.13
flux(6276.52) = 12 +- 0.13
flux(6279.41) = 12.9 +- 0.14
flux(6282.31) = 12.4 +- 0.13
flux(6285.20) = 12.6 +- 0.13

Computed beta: -13.9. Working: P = 13.3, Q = 14.1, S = 14.8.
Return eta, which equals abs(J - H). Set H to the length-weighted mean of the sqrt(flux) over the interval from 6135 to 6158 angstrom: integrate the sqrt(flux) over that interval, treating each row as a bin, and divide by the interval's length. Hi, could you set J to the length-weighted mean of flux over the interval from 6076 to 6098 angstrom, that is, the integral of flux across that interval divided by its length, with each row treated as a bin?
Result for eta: 10.7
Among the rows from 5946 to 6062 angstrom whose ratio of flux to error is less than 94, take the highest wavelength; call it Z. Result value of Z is 6060.65 angstrom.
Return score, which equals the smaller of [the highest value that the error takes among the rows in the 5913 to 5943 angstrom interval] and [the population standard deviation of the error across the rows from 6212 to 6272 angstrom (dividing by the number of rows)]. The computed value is 0.009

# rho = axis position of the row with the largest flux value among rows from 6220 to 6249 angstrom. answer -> 6236.19 angstrom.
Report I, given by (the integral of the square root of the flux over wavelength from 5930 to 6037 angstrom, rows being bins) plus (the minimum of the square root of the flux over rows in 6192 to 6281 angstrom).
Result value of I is 392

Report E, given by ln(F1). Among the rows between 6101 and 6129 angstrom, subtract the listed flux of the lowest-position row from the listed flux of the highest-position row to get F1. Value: 1.3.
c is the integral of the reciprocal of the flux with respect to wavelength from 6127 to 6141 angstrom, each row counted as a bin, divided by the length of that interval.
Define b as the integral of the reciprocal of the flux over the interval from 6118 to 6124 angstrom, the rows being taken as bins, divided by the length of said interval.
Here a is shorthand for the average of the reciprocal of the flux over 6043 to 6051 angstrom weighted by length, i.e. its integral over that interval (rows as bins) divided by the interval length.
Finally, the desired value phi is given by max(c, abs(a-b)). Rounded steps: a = 0.0676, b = 0.092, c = 0.0710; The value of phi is 0.0710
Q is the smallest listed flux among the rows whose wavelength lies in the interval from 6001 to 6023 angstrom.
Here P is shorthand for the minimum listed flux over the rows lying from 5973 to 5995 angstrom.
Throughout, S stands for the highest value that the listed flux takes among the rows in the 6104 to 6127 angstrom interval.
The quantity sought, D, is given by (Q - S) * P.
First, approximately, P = 12.4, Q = 12.8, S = 15.8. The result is -37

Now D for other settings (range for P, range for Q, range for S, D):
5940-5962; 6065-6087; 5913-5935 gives 5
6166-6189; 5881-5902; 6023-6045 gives -118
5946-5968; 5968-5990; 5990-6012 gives -18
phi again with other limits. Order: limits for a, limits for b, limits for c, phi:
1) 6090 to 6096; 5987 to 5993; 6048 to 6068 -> 0.0703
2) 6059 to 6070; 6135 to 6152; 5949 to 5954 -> 0.0807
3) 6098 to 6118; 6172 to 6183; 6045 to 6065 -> 0.0692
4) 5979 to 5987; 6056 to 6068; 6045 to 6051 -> 0.0675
